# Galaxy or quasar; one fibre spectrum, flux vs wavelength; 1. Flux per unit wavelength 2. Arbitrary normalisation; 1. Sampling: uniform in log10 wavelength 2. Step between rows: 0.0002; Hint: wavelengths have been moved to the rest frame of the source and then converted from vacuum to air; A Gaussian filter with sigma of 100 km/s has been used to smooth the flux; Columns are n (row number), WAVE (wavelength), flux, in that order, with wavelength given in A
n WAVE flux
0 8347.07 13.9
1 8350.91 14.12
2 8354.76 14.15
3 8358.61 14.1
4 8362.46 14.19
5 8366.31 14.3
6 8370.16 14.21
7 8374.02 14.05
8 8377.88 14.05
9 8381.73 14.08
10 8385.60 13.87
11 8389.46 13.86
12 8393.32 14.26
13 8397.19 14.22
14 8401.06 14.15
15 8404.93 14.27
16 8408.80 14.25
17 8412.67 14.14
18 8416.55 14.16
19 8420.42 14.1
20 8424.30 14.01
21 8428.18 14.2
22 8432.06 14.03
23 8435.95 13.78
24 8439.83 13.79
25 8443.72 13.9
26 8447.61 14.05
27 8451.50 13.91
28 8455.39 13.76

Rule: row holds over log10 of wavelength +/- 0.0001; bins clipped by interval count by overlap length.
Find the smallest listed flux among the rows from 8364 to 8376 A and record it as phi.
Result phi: 14.05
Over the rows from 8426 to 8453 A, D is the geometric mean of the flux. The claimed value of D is 14.0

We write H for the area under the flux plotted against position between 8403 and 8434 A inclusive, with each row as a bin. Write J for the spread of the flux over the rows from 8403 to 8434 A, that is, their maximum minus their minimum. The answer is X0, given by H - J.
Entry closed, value 438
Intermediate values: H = 439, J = 0.26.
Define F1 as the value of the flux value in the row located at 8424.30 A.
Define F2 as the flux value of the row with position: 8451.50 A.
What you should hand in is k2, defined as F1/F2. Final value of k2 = 1.01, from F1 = 14.01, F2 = 13.91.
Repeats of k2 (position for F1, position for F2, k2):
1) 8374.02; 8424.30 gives 1.00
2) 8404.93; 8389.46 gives 1.03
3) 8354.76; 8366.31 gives 0.99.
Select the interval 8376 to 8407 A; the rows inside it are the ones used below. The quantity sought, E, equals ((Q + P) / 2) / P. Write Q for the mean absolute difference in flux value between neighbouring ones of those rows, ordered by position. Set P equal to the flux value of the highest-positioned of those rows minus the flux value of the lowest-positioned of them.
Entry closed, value 0.79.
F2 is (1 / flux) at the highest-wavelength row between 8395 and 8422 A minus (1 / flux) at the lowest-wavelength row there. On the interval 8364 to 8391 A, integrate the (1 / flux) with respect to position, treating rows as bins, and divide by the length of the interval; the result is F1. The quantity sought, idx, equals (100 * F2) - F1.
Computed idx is -0.01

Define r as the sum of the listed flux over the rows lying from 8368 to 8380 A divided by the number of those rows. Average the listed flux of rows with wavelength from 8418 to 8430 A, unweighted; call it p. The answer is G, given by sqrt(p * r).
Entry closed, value 14.1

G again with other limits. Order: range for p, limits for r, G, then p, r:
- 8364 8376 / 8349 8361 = 14.2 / 14.2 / 14.1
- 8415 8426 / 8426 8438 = 14.0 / 14.1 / 14.0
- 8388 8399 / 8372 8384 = 14.1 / 14.1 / 14.1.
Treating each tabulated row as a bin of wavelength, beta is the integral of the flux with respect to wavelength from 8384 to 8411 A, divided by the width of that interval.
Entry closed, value 14.1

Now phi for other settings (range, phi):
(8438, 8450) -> 13.79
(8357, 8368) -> 14.1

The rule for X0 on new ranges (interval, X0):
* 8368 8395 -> 379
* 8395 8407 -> 170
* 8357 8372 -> 213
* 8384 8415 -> 438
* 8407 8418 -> 156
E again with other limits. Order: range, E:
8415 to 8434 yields 0.01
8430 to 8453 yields -0.05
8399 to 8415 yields -3.67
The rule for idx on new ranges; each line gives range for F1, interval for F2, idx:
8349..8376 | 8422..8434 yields -0.08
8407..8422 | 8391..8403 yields -0.02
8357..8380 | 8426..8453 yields 0.08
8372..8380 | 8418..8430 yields -0.12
